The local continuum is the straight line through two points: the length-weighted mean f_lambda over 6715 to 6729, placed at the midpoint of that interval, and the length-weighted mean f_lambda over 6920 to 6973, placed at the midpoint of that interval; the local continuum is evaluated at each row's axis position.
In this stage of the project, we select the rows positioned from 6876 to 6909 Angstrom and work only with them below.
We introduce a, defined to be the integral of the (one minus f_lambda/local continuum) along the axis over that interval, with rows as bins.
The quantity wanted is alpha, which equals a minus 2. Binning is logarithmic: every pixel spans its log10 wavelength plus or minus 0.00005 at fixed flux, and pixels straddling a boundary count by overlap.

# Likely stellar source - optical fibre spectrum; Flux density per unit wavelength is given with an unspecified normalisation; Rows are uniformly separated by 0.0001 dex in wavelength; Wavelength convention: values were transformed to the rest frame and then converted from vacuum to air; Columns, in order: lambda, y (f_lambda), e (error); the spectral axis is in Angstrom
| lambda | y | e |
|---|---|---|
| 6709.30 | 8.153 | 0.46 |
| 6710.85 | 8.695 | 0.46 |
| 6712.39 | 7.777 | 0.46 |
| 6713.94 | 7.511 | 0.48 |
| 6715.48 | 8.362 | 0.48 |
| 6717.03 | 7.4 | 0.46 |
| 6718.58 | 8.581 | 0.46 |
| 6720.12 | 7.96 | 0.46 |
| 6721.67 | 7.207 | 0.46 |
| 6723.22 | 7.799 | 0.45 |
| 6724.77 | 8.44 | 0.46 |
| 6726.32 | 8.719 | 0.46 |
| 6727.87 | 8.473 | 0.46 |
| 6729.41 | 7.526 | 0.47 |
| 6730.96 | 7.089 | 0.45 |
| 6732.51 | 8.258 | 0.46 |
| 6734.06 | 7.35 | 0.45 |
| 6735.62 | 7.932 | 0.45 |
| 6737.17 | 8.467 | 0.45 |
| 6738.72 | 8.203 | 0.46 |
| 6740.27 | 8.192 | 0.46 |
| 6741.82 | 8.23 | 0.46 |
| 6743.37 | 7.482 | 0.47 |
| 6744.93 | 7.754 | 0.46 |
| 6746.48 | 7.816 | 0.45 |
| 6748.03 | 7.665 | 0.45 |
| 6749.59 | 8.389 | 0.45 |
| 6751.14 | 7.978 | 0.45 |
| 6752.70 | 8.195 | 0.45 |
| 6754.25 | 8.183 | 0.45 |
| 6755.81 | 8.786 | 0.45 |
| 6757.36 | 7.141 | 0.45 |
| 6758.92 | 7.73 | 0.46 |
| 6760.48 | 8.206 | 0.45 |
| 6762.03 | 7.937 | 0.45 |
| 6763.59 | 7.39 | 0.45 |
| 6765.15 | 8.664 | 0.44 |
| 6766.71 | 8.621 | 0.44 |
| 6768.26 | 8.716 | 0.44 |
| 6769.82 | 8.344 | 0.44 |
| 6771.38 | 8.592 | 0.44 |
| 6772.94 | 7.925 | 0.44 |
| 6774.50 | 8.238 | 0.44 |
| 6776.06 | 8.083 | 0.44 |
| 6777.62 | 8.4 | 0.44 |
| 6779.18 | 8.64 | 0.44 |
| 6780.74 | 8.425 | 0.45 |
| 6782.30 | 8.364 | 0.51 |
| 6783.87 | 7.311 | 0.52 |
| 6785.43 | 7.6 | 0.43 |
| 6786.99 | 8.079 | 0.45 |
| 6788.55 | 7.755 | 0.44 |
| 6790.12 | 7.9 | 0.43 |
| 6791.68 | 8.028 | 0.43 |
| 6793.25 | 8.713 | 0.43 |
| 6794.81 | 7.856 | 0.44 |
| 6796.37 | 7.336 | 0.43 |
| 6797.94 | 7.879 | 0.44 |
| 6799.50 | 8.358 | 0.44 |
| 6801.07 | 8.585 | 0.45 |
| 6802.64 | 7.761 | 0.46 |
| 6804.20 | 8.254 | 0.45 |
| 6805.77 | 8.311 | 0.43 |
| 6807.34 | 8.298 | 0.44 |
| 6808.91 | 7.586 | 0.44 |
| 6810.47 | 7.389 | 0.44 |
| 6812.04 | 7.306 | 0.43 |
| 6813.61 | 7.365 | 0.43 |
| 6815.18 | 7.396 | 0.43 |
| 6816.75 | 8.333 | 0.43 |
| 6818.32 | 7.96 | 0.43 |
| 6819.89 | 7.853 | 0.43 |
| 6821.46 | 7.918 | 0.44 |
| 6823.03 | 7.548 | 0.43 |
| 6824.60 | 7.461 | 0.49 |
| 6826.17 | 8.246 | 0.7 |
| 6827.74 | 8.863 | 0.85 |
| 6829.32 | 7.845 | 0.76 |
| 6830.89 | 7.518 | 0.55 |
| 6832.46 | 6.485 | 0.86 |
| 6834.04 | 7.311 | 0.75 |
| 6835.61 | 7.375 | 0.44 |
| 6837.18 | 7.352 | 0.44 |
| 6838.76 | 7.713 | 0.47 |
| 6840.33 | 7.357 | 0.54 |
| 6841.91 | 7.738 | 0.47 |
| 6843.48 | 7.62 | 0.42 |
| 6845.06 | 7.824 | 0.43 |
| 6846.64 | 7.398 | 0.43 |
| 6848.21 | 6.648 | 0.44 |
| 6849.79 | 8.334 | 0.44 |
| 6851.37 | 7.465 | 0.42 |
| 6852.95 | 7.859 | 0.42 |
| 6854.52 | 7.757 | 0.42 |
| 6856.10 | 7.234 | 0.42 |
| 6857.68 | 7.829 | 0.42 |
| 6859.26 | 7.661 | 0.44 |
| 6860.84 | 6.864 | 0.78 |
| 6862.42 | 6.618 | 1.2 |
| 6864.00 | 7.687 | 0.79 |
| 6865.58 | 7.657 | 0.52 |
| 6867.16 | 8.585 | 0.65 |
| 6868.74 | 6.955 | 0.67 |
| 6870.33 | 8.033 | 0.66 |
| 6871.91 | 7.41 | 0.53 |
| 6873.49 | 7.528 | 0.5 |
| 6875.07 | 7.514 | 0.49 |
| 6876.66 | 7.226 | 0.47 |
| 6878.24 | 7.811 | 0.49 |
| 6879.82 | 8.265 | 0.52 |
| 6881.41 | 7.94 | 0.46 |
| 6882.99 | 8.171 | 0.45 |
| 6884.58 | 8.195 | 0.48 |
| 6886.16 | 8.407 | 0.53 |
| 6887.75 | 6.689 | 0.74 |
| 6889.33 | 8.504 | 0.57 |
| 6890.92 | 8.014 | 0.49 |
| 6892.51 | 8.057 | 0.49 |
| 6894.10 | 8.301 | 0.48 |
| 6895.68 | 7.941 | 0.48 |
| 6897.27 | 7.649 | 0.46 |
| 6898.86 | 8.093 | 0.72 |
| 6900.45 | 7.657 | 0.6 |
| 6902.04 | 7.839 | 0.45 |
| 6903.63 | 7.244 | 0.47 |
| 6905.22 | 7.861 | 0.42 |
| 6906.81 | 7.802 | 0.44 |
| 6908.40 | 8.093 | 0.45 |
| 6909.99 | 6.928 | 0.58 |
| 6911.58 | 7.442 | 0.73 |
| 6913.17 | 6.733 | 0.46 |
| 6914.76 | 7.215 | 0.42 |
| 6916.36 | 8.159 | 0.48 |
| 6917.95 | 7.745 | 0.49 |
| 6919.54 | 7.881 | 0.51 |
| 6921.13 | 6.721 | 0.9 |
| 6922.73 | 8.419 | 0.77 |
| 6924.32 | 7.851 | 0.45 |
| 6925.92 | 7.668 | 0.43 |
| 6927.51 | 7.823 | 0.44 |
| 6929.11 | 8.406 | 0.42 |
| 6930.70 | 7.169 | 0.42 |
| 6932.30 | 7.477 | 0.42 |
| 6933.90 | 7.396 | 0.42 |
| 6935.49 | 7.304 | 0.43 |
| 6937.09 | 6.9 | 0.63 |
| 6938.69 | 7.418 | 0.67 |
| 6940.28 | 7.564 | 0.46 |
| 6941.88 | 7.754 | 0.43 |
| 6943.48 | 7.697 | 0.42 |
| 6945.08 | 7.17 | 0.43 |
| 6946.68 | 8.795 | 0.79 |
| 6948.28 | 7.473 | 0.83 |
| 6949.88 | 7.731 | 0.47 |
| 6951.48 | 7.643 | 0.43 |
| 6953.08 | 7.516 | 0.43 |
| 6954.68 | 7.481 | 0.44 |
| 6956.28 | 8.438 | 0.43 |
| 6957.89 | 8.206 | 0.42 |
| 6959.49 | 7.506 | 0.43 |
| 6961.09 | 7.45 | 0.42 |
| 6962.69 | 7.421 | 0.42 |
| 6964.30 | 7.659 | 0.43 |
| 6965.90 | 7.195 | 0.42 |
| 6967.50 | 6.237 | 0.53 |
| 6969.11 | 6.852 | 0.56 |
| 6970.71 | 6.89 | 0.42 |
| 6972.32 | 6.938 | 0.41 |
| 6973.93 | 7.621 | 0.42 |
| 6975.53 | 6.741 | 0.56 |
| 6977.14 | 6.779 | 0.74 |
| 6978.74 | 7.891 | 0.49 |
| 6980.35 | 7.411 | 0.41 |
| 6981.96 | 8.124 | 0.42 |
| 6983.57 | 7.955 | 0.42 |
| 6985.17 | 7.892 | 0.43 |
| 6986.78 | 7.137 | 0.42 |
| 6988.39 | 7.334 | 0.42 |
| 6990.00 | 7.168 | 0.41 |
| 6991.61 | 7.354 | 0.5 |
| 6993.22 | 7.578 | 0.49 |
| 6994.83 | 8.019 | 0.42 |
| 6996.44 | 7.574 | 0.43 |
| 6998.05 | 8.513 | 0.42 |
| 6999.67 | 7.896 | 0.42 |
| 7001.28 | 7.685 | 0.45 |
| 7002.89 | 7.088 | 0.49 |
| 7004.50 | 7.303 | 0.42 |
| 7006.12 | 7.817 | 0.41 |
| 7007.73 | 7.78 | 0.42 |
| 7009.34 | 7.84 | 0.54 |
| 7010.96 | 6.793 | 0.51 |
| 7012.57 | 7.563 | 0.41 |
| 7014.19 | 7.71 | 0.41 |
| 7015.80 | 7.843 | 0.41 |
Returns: -3.02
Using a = -1.0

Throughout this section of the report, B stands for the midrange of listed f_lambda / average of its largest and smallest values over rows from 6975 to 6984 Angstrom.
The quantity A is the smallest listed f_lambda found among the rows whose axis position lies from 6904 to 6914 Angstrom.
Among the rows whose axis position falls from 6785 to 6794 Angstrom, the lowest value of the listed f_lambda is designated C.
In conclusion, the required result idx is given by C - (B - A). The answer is 6.9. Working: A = 6.733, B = 7.43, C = 7.6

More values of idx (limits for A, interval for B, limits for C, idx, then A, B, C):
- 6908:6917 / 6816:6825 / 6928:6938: 5.7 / 6.733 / 7.90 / 6.9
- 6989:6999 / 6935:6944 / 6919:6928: 6.6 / 7.168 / 7.33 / 6.721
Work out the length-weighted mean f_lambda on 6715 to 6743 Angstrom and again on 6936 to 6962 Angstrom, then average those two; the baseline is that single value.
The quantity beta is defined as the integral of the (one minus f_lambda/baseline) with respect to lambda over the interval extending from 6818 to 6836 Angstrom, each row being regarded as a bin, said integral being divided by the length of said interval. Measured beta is 0.017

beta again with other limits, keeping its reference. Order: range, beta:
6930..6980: 0.052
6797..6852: 0.013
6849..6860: 0.013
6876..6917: 0.007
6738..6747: -0.015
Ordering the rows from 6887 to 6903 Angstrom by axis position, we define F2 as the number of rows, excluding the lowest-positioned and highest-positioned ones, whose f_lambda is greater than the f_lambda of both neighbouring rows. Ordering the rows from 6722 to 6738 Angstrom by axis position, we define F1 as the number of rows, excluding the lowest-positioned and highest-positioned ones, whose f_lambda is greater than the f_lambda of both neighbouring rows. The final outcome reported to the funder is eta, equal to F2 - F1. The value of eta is 1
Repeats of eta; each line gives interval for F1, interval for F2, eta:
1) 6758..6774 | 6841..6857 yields -1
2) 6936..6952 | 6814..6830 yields 0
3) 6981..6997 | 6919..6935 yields 1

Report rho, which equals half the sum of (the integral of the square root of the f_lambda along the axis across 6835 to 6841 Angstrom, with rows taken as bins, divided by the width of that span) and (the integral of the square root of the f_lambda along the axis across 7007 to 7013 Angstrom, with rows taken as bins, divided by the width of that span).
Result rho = 2.73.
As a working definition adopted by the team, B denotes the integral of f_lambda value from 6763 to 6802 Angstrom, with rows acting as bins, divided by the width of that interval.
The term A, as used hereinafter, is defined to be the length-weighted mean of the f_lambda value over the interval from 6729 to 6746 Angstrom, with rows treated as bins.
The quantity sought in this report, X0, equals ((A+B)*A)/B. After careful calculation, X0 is 15.5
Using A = 7.9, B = 8.15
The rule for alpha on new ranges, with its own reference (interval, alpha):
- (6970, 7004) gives -2.38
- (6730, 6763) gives -1.68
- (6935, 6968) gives -2.24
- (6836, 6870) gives -1.03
